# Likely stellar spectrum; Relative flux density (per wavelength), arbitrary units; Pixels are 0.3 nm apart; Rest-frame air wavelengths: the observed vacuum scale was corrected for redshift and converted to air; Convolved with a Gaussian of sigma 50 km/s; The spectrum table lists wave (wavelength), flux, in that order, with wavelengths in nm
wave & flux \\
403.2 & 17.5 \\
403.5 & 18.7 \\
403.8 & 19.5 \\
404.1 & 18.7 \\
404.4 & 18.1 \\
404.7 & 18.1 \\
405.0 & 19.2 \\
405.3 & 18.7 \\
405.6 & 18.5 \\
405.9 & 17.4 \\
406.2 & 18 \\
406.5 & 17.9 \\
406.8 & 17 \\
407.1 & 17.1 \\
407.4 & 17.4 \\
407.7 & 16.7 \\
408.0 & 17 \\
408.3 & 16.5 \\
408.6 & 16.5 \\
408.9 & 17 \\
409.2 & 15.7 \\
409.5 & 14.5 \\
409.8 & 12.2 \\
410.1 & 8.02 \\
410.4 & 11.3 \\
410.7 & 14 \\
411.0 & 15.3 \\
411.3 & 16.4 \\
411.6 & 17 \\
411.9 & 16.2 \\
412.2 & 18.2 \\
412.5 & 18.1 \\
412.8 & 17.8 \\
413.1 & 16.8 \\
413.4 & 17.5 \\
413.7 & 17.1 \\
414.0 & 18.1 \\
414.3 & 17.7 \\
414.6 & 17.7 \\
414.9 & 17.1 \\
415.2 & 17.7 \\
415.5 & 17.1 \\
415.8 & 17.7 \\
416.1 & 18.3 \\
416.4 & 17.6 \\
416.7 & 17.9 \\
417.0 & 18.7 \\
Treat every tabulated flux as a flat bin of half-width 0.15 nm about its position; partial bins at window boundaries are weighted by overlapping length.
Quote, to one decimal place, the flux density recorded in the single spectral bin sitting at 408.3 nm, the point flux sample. 16.5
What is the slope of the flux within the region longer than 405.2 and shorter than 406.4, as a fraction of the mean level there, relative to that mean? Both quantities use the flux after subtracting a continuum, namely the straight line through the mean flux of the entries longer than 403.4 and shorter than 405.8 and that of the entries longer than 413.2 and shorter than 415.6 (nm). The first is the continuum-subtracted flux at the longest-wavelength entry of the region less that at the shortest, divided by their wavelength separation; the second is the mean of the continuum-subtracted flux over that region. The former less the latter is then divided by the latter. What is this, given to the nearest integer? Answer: 1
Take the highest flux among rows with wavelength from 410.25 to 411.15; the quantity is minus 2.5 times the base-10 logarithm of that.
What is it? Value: -2.96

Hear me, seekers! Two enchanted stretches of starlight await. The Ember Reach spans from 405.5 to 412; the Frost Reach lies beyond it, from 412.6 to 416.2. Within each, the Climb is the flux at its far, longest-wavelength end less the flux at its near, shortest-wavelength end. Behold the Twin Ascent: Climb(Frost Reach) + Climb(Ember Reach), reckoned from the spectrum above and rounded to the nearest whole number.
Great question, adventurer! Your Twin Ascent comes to -2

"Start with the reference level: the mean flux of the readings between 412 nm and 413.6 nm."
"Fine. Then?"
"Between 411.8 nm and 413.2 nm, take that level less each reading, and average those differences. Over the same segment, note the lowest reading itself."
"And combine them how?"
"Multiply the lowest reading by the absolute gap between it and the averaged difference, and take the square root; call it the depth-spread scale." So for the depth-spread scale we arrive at 16.1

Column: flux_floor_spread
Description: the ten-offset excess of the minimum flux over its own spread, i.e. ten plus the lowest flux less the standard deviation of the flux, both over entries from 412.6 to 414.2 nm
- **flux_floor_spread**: 26.3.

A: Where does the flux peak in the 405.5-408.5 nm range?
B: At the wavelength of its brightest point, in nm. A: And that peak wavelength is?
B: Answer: 405.6 nm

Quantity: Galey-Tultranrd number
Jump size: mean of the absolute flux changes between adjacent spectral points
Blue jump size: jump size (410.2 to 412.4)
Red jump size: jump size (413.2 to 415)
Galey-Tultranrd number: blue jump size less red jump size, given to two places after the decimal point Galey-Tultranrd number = 0.94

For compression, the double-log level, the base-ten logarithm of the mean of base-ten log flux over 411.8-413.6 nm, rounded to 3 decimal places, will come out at 0.094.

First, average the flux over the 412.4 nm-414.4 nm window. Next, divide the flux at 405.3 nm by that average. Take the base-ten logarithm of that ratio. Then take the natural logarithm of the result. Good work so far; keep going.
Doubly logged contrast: -3.6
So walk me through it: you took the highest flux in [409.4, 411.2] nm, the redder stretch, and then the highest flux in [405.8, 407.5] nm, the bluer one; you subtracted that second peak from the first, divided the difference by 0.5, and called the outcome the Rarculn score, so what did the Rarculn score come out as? -5.4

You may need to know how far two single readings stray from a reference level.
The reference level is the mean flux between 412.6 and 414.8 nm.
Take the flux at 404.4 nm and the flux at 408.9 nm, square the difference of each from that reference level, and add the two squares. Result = 0.6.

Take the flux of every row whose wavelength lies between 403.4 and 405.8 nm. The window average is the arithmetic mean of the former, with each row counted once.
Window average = 18.7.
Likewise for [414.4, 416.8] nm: 17.6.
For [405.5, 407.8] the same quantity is 17.5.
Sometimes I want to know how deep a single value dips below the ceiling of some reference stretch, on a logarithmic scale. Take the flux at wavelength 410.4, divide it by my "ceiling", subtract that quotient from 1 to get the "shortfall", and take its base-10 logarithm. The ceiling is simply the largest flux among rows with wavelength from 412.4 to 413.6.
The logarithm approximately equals -0.43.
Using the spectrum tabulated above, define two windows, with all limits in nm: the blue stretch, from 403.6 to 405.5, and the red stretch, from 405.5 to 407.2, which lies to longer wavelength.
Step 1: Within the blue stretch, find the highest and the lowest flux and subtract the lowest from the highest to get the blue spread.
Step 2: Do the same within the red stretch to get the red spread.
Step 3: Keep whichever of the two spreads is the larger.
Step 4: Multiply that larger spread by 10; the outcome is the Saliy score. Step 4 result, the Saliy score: 15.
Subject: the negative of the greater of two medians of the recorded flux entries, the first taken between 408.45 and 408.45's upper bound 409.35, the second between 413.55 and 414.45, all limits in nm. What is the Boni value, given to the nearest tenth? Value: -17.7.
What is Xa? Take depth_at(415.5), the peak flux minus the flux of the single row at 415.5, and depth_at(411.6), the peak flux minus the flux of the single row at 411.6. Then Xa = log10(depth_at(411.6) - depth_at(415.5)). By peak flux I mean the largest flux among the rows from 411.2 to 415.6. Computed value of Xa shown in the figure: -1.0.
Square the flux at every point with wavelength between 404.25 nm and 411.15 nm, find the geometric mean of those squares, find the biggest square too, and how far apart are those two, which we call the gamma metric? 115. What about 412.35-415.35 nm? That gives 19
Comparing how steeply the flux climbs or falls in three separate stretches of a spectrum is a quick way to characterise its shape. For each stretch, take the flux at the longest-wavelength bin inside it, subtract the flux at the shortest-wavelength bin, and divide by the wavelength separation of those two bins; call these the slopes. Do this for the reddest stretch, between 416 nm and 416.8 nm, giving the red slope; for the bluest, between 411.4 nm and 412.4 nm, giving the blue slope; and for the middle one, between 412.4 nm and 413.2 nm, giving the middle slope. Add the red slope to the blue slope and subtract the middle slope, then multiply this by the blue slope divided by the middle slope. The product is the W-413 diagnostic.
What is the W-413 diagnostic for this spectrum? -3.2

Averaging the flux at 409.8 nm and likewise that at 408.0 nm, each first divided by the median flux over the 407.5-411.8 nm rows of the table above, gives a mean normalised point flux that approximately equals 0.91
